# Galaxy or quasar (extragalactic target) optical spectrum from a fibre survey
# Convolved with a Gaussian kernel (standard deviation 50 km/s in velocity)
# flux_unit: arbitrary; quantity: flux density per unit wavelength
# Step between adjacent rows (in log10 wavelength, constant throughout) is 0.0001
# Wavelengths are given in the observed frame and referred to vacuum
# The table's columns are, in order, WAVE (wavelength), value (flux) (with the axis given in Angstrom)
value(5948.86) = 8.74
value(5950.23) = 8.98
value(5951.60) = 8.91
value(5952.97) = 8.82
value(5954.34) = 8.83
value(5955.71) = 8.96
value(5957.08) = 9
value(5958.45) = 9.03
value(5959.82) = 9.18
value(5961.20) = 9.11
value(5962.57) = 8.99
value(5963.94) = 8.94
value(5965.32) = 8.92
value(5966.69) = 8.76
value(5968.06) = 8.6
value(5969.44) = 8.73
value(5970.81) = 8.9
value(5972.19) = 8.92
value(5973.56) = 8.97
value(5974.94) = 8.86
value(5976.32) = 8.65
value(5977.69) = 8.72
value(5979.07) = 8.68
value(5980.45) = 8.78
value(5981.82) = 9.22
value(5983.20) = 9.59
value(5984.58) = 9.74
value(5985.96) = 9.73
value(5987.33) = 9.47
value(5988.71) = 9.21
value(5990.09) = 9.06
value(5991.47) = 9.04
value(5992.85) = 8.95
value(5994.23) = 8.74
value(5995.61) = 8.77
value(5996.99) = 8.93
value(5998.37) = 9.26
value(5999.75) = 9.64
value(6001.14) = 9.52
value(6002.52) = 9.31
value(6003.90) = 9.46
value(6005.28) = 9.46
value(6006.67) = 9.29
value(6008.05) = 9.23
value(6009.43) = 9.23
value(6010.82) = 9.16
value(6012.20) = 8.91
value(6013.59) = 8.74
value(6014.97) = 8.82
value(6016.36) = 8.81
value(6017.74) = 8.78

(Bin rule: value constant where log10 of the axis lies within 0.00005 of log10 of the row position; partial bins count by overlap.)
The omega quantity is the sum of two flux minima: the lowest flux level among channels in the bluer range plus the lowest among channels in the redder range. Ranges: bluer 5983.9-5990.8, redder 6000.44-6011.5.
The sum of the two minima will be 18.2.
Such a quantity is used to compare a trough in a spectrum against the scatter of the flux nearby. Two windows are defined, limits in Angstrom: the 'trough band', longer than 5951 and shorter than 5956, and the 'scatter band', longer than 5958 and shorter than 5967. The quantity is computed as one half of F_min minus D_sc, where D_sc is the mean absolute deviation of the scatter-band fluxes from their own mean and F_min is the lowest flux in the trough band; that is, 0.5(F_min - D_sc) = 4.36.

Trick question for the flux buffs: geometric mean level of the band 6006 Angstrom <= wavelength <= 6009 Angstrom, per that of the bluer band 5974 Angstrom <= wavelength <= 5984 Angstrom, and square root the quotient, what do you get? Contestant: 1.02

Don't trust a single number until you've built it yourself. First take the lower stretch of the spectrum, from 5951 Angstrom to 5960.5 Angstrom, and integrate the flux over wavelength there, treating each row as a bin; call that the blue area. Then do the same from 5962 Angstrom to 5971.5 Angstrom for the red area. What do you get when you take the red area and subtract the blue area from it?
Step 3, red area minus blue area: -1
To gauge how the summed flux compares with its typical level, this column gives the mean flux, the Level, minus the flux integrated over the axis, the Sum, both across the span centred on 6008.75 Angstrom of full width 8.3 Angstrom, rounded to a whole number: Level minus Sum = -67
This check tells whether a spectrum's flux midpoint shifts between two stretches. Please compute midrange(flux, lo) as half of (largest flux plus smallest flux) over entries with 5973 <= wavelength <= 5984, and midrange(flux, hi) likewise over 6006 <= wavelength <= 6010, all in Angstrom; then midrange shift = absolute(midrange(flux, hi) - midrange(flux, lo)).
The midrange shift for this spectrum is 0.14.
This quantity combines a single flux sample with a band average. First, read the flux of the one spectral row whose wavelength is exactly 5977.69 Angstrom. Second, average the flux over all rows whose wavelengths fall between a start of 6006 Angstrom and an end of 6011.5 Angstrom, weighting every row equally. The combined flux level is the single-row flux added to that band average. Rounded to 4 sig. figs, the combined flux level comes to 17.95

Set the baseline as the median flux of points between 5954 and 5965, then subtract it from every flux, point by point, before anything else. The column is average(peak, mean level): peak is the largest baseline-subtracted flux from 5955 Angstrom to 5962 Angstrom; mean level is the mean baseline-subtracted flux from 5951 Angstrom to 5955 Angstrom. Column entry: 0.02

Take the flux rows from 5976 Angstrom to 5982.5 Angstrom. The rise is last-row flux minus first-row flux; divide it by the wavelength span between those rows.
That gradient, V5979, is 0.10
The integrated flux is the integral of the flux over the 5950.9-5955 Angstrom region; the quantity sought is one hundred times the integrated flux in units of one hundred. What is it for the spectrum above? 36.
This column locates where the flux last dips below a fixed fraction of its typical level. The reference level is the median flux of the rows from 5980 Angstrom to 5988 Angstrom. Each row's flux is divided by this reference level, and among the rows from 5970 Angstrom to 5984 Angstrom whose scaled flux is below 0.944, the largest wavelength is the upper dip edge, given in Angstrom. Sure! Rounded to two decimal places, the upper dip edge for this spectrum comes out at 5980.45 Angstrom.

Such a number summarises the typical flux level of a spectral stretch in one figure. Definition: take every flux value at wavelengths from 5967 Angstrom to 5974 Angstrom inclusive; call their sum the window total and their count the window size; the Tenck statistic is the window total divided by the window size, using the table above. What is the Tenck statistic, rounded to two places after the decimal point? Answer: 8.82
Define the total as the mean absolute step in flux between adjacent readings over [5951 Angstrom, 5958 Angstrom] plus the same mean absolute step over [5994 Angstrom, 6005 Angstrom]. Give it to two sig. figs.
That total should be 0.26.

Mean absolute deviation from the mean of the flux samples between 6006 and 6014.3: 0.18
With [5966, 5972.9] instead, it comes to 0.10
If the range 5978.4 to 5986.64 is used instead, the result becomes 0.40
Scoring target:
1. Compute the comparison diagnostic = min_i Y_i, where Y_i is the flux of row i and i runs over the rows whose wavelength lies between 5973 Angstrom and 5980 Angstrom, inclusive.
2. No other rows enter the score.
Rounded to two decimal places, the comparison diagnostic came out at 8.65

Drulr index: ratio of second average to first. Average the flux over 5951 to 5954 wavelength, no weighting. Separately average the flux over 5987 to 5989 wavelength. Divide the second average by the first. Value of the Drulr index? 1.05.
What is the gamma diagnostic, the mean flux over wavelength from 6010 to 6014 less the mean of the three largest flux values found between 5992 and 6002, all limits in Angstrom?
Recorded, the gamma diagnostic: -0.5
